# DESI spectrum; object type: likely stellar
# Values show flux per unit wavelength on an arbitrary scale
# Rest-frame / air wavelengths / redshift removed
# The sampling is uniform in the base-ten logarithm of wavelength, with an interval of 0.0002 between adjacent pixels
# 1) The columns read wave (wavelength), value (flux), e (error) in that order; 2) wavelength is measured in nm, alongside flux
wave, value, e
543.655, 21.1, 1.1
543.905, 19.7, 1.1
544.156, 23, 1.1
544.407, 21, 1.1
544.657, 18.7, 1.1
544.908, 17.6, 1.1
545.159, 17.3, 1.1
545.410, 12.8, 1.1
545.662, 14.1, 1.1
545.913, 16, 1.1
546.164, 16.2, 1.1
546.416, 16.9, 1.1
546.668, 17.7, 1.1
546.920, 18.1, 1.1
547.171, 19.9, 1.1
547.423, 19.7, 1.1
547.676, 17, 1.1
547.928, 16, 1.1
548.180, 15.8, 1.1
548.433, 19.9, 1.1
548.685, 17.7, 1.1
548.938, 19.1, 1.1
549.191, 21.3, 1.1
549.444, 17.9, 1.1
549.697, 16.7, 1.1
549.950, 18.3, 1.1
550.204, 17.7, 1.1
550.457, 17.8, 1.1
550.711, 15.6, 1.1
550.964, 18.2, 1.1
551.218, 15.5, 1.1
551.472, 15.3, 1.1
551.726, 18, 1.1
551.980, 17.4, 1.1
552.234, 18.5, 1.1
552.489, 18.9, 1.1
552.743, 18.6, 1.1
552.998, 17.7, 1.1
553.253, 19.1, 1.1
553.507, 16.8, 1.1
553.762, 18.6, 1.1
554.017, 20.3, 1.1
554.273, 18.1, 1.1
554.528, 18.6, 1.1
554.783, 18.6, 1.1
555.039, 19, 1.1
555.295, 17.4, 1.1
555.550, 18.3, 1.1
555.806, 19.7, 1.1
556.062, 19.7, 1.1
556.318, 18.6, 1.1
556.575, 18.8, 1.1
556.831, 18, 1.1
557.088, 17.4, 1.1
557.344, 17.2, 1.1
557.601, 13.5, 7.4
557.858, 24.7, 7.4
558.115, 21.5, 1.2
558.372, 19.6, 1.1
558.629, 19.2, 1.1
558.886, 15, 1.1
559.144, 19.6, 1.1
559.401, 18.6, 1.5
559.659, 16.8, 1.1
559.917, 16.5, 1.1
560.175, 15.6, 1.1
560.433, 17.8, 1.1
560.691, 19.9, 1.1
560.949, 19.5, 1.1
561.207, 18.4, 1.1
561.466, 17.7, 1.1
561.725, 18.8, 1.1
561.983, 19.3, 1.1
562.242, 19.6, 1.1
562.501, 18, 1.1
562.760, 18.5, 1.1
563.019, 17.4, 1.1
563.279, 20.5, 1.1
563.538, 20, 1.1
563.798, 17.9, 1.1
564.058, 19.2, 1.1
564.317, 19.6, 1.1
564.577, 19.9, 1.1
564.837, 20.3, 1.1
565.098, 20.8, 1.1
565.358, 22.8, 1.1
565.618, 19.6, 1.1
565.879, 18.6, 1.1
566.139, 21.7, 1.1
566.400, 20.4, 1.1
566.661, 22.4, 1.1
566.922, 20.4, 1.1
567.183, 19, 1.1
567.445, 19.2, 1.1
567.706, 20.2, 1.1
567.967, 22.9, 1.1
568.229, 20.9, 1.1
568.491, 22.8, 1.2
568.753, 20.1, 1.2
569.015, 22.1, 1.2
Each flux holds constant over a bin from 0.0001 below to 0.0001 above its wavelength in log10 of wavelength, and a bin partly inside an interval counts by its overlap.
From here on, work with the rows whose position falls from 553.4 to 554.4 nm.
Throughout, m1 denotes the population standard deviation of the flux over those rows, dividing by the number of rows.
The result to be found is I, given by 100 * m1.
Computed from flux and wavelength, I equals 125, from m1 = 1.25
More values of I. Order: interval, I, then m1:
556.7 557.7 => 177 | 1.77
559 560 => 128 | 1.28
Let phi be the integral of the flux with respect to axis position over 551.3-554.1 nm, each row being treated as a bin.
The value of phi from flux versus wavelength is 50.5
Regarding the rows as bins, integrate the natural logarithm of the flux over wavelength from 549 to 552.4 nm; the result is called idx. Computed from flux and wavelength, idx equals 9.7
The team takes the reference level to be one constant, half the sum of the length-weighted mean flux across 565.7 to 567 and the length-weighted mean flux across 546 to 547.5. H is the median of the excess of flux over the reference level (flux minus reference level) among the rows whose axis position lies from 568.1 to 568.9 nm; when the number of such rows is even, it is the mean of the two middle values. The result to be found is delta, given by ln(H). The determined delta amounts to 0.5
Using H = 1.57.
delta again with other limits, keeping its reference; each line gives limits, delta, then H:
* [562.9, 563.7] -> -0.4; 0.67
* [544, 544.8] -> 0.5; 1.67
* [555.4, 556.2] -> -1.0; 0.37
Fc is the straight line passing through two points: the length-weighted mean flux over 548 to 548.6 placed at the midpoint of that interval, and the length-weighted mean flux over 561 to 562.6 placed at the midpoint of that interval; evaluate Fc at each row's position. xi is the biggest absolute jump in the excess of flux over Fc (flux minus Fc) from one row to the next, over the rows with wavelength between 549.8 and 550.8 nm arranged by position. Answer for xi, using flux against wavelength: 2.2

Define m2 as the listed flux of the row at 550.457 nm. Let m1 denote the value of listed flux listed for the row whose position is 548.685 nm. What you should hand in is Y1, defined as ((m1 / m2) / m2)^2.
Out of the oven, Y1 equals 0.0031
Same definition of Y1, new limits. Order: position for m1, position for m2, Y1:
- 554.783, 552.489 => 0.0027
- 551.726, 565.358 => 0.0012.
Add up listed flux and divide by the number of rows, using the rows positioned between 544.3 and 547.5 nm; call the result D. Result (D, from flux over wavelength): 17.4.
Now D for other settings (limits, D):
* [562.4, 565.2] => 19.3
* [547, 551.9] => 17.8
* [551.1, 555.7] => 18.0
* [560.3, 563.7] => 18.9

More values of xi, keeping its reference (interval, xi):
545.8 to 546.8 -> 0.8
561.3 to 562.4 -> 1.1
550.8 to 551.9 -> 2.7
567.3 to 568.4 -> 2.7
